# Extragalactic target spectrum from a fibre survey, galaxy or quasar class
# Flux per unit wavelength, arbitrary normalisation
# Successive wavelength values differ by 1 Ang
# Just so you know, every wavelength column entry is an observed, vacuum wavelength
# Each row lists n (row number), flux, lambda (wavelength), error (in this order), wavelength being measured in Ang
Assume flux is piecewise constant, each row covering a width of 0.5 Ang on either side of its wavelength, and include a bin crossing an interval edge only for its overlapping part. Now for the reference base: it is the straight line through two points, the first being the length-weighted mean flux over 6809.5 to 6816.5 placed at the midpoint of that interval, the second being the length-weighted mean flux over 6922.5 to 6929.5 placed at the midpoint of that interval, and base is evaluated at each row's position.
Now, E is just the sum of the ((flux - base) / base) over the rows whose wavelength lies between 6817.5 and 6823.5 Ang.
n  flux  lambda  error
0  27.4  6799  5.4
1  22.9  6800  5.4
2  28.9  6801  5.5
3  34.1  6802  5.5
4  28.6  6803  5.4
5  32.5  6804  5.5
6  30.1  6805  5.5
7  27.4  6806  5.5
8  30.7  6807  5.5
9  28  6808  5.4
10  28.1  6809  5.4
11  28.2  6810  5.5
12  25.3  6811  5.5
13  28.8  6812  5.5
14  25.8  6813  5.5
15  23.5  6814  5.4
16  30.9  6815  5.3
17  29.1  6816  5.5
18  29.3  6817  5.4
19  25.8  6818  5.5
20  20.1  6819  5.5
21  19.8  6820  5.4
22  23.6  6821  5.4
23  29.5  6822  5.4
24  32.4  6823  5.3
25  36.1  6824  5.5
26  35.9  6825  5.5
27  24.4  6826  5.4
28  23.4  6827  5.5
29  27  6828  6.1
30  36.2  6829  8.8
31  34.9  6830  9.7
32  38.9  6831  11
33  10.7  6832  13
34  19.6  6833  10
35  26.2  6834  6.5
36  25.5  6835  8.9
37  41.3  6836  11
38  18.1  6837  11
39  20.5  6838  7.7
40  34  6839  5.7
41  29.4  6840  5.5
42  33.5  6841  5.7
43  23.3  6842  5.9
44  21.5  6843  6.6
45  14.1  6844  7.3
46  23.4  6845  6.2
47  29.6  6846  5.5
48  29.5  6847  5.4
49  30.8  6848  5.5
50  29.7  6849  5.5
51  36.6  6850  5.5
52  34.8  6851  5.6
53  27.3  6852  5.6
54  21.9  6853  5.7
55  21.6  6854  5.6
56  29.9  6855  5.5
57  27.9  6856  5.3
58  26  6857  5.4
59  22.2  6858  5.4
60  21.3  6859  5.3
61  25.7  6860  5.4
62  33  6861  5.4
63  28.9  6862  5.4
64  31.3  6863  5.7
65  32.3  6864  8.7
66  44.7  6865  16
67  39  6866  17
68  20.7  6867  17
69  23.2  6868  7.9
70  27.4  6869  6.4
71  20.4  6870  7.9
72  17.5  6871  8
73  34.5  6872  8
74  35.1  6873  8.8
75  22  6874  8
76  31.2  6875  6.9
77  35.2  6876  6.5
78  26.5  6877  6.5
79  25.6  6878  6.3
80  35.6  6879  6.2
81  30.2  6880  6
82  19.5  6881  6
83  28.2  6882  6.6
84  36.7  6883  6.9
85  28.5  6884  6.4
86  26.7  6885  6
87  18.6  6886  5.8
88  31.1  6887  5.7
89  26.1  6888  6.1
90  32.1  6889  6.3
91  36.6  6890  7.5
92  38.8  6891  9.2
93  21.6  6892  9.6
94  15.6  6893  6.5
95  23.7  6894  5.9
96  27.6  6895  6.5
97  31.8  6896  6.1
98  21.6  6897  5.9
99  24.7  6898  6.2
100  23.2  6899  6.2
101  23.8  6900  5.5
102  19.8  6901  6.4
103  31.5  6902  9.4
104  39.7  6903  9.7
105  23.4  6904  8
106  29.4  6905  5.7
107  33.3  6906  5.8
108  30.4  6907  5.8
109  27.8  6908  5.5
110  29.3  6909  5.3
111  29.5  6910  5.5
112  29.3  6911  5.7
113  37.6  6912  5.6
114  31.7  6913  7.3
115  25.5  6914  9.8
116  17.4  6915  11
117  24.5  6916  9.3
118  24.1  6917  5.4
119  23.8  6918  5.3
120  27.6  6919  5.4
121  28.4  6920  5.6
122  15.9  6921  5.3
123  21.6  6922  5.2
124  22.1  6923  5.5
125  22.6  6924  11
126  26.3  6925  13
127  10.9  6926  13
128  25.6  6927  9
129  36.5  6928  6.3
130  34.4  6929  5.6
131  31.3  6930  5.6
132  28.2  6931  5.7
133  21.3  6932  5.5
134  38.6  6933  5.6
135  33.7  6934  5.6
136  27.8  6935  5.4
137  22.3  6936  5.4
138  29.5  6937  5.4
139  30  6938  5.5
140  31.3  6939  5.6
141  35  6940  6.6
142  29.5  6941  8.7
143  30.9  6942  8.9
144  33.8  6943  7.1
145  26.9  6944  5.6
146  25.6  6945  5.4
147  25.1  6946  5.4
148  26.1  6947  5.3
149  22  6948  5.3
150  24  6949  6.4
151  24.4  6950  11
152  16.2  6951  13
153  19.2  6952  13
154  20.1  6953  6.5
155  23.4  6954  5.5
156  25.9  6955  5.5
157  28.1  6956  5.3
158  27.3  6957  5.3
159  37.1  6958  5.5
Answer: -0.45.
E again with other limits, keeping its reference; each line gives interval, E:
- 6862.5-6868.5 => 1.22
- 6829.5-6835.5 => -0.24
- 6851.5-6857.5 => -0.20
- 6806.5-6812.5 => 0.16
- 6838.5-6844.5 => -0.21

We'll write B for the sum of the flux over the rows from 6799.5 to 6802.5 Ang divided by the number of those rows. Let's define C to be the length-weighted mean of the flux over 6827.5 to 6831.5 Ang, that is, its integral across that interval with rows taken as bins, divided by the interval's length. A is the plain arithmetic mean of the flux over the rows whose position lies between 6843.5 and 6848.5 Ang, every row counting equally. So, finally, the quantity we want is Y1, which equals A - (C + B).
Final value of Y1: -37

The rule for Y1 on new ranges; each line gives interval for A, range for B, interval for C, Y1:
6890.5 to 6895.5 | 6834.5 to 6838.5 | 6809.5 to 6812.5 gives -28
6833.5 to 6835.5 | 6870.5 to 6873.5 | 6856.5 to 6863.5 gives -30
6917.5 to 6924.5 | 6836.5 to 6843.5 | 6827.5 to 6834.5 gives -30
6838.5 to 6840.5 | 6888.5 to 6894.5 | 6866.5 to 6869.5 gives -20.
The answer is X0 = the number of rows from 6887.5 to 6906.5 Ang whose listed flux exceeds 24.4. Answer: 11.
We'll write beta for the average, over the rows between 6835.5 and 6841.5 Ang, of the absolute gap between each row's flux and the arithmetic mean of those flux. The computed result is 6.8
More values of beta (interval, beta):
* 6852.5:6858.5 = 3.0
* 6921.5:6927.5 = 3.5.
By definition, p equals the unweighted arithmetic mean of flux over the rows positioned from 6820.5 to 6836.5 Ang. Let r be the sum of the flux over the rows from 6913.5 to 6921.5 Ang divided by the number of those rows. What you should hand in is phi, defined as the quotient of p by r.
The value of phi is 1.24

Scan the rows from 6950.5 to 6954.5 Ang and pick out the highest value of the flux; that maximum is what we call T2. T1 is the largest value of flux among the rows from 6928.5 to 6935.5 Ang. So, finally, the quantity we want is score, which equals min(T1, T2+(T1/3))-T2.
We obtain 13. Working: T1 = 38.6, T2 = 23.4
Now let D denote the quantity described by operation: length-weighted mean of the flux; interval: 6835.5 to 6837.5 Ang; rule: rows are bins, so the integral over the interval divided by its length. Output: 30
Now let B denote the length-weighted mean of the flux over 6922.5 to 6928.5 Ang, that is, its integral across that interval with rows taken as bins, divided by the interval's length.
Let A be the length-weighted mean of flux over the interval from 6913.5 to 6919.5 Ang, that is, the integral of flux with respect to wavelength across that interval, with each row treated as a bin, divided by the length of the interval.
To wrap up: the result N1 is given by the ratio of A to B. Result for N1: 0.99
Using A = 23.8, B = 24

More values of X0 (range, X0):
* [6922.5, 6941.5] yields 14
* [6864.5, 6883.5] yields 13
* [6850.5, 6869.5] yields 13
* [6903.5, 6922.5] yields 13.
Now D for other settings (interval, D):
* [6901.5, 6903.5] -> 36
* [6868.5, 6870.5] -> 24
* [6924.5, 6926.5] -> 19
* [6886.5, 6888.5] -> 29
